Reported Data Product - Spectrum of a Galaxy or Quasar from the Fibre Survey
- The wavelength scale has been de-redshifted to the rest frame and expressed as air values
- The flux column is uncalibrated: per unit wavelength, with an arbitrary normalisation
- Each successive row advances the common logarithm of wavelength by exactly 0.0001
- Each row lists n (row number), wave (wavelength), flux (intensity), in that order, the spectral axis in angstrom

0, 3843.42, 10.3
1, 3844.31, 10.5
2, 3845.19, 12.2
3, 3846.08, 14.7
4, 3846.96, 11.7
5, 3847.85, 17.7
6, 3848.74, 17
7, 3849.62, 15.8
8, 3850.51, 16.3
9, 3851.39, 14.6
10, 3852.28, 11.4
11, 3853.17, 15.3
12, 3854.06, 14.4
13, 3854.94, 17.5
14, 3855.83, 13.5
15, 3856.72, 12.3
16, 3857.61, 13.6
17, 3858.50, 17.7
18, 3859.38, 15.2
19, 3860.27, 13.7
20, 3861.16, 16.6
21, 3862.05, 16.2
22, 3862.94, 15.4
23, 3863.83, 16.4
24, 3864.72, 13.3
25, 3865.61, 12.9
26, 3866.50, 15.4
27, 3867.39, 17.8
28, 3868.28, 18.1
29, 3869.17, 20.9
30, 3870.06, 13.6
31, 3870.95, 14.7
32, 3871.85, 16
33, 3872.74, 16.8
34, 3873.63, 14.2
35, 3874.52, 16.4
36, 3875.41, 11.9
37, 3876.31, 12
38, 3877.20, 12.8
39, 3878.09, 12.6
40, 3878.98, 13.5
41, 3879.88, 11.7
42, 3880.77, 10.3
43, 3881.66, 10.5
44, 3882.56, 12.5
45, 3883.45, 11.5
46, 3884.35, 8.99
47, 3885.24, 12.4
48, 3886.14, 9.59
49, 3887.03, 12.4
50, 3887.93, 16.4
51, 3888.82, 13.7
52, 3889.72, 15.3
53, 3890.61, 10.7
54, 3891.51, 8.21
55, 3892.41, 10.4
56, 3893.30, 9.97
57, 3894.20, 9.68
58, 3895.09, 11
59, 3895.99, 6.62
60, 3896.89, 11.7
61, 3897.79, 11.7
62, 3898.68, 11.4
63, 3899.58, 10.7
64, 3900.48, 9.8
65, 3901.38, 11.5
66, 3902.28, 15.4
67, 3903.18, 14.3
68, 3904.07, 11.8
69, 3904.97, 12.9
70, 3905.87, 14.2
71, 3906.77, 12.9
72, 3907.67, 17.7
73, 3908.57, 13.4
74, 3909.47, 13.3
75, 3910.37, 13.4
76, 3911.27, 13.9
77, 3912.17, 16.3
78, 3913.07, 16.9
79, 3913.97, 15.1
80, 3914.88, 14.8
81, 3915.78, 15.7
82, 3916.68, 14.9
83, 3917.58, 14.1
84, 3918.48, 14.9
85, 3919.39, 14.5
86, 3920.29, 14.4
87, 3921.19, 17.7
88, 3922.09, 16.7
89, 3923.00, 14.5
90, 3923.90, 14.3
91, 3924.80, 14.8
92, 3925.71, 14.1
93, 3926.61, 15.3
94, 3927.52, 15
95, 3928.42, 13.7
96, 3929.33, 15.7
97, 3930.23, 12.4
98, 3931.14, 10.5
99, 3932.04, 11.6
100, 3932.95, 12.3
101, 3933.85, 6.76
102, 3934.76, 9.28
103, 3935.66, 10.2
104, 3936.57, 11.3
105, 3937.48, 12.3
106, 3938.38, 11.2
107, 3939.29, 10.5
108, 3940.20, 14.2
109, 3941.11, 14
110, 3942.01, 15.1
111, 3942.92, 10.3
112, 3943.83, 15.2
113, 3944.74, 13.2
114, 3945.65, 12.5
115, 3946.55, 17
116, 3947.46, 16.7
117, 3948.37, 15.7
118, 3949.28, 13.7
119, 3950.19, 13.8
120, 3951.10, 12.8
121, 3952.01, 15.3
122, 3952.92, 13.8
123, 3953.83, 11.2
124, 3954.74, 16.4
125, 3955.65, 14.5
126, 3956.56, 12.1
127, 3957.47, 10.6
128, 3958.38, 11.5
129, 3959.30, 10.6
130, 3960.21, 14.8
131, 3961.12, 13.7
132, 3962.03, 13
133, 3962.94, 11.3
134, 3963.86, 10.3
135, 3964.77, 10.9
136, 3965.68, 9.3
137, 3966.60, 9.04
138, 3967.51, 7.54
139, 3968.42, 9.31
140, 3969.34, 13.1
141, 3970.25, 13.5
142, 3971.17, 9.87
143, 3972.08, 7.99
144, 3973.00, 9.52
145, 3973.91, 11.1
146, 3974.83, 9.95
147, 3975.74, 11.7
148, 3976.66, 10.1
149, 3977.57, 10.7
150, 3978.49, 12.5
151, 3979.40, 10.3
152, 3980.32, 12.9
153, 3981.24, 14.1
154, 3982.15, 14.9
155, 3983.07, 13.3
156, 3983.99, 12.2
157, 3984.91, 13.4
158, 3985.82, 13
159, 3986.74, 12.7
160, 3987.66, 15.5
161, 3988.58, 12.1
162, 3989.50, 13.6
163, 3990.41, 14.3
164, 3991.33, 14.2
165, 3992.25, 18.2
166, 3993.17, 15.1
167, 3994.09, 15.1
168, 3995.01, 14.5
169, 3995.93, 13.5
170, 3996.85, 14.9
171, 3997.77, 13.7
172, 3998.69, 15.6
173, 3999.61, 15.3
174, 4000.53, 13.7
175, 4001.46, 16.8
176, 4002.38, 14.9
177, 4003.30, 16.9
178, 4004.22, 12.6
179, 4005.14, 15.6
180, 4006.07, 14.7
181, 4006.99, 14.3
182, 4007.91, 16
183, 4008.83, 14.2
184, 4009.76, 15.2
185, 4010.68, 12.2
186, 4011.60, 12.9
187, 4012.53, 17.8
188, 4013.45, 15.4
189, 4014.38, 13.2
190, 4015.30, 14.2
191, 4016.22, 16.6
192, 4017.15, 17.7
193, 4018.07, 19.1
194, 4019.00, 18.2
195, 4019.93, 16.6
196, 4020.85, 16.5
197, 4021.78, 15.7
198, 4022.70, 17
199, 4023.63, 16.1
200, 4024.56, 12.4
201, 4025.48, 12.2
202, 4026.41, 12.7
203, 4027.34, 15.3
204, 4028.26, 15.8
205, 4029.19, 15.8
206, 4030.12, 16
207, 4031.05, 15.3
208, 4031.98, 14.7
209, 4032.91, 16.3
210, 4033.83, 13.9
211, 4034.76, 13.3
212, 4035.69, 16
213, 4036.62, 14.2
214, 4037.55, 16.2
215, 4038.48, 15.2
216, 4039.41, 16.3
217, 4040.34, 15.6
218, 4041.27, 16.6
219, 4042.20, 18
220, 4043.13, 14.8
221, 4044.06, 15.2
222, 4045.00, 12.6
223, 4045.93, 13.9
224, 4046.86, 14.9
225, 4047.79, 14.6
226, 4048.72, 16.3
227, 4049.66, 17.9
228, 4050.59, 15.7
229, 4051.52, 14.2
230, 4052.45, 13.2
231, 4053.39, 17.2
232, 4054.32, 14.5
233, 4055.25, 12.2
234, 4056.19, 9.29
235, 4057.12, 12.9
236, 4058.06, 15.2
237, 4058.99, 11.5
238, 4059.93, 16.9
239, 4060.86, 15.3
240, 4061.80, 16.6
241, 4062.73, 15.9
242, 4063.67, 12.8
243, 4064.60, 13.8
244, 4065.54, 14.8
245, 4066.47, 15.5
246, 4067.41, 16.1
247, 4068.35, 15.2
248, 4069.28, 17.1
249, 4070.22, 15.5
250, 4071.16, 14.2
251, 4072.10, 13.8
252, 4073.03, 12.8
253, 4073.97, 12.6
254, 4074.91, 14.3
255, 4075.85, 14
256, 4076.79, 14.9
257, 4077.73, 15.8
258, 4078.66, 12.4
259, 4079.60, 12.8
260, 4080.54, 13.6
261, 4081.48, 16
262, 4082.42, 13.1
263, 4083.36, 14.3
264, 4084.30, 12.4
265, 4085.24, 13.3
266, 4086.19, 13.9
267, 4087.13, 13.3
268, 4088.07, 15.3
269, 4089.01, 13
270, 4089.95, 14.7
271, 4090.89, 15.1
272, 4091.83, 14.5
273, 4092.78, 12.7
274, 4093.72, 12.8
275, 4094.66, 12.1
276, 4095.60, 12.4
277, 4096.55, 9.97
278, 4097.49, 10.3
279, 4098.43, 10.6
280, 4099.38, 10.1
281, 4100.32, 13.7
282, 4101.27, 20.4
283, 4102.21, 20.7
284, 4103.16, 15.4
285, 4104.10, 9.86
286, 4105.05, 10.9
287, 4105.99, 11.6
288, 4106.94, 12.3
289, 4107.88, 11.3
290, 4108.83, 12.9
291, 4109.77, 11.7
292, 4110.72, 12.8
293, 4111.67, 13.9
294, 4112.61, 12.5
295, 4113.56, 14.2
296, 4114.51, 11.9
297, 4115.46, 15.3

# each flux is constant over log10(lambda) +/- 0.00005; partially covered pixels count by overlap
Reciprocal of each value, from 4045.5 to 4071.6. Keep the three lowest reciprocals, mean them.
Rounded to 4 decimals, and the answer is 0.0575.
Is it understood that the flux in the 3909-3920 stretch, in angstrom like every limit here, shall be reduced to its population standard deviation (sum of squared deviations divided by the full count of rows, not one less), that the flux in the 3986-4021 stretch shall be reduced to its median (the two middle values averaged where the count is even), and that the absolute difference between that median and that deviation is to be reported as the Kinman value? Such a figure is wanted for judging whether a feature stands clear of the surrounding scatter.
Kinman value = 14.0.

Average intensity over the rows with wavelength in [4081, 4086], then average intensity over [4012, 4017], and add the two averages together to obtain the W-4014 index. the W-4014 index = 29.3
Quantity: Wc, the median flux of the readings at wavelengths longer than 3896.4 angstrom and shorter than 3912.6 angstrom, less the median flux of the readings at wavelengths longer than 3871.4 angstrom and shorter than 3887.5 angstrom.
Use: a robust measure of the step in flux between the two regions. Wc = 0.7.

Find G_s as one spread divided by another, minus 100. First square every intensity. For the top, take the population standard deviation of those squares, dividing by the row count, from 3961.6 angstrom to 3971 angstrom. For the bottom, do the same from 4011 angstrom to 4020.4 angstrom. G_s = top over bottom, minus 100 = -99.4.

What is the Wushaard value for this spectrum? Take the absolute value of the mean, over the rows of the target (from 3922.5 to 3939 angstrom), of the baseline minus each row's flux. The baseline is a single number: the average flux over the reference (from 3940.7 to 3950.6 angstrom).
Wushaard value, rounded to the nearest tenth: 1.8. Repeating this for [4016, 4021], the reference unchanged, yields 3.2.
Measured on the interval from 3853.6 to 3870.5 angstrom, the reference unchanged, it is 1.2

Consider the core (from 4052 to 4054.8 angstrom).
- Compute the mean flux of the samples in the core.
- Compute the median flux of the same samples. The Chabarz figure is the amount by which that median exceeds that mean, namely -0.5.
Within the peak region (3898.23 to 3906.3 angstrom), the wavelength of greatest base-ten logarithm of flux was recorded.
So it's 3902.28 angstrom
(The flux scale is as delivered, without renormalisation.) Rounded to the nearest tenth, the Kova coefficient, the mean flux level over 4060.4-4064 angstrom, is 15.2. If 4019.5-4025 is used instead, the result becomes 15.7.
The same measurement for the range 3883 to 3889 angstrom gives 12.1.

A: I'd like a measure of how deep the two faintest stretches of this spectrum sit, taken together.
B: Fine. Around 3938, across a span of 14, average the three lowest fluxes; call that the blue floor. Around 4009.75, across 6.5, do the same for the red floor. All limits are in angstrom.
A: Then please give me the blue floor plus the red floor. 22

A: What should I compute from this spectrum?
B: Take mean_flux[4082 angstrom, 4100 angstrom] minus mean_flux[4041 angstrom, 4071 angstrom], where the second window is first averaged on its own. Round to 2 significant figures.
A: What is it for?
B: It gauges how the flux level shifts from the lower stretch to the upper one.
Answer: -2.0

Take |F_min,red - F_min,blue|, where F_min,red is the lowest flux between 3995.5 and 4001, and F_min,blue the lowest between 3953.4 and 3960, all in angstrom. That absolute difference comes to 3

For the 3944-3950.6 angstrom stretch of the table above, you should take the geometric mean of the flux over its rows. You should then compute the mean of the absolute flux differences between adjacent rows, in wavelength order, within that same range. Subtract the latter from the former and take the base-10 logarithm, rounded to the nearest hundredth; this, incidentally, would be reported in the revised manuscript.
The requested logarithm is 1.12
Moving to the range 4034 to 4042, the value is 1.14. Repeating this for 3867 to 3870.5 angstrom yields 1.14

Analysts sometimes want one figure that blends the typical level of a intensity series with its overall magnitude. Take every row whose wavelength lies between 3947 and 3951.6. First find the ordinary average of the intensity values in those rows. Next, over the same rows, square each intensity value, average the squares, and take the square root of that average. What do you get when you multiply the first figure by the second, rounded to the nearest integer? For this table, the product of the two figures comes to 212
